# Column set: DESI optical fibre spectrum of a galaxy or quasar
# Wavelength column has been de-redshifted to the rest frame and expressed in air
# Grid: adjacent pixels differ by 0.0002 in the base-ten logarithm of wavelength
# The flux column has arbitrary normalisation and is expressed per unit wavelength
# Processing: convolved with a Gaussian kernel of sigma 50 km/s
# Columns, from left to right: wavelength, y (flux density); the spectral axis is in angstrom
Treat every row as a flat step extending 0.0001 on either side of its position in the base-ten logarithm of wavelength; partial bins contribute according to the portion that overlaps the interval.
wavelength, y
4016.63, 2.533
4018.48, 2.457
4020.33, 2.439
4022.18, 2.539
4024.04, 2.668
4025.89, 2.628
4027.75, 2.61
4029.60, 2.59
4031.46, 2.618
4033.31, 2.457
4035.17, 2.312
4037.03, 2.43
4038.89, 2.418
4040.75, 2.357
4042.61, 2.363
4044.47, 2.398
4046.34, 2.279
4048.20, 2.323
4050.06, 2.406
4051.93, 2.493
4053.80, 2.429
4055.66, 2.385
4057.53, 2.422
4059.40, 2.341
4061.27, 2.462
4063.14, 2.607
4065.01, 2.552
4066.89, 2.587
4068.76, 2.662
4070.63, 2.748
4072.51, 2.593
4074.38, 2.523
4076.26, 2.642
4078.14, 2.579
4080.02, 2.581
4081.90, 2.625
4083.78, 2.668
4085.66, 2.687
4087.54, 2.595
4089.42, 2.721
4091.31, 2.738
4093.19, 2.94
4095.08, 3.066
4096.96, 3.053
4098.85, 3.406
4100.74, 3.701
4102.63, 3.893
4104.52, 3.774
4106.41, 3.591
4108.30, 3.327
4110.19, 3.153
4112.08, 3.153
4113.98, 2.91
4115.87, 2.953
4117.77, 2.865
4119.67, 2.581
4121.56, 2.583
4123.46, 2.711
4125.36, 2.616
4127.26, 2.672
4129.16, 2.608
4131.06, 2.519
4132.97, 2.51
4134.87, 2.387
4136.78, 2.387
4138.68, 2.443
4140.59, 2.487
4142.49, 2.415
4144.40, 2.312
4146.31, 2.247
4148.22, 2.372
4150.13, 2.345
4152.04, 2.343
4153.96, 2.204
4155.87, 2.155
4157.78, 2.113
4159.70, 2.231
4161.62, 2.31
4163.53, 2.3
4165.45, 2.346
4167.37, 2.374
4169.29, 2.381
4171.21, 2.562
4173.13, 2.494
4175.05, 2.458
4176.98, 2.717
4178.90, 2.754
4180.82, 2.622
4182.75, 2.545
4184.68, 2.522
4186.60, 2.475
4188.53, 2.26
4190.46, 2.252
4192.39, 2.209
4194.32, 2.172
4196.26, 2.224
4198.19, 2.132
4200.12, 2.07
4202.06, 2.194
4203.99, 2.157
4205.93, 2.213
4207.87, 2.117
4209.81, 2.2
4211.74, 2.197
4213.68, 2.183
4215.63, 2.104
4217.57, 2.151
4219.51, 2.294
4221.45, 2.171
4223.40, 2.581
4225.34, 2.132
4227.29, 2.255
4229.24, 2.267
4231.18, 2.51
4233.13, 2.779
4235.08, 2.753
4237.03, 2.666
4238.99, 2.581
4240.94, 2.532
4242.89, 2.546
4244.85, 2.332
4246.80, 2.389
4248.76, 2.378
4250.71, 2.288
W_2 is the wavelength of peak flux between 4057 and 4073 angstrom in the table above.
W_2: 4070.63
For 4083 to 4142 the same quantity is 4102.63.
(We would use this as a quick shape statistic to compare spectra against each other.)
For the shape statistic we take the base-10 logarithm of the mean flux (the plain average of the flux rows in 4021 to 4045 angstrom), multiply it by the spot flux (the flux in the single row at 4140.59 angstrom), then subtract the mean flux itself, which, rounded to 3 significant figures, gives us -1.51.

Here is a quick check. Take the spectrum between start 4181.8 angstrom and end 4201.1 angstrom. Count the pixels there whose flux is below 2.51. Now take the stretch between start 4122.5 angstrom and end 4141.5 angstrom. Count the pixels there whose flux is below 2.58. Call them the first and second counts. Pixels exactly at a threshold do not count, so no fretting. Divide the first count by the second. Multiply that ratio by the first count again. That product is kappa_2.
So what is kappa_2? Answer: 11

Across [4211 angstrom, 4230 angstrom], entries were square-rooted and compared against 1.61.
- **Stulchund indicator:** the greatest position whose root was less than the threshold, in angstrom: 4229.24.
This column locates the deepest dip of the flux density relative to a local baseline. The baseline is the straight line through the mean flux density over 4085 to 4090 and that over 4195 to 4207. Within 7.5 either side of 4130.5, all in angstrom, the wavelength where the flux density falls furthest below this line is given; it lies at 4134.87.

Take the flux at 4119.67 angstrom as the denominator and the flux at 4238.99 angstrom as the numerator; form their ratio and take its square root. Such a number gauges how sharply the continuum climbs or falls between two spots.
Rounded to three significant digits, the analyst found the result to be 1.00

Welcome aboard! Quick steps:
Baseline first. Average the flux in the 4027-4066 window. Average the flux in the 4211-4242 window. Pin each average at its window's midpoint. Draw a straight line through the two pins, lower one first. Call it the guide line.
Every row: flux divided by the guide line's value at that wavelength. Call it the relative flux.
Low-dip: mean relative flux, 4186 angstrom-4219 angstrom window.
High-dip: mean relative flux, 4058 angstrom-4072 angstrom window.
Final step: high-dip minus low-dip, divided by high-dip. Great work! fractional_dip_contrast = 0.129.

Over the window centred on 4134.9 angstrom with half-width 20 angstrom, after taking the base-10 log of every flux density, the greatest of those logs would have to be 0.470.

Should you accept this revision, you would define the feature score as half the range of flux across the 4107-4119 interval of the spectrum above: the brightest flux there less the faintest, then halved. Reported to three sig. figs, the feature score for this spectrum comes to 0.231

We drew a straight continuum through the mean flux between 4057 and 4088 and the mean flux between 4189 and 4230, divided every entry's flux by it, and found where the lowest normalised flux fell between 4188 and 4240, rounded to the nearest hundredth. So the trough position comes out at 4200.12 angstrom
